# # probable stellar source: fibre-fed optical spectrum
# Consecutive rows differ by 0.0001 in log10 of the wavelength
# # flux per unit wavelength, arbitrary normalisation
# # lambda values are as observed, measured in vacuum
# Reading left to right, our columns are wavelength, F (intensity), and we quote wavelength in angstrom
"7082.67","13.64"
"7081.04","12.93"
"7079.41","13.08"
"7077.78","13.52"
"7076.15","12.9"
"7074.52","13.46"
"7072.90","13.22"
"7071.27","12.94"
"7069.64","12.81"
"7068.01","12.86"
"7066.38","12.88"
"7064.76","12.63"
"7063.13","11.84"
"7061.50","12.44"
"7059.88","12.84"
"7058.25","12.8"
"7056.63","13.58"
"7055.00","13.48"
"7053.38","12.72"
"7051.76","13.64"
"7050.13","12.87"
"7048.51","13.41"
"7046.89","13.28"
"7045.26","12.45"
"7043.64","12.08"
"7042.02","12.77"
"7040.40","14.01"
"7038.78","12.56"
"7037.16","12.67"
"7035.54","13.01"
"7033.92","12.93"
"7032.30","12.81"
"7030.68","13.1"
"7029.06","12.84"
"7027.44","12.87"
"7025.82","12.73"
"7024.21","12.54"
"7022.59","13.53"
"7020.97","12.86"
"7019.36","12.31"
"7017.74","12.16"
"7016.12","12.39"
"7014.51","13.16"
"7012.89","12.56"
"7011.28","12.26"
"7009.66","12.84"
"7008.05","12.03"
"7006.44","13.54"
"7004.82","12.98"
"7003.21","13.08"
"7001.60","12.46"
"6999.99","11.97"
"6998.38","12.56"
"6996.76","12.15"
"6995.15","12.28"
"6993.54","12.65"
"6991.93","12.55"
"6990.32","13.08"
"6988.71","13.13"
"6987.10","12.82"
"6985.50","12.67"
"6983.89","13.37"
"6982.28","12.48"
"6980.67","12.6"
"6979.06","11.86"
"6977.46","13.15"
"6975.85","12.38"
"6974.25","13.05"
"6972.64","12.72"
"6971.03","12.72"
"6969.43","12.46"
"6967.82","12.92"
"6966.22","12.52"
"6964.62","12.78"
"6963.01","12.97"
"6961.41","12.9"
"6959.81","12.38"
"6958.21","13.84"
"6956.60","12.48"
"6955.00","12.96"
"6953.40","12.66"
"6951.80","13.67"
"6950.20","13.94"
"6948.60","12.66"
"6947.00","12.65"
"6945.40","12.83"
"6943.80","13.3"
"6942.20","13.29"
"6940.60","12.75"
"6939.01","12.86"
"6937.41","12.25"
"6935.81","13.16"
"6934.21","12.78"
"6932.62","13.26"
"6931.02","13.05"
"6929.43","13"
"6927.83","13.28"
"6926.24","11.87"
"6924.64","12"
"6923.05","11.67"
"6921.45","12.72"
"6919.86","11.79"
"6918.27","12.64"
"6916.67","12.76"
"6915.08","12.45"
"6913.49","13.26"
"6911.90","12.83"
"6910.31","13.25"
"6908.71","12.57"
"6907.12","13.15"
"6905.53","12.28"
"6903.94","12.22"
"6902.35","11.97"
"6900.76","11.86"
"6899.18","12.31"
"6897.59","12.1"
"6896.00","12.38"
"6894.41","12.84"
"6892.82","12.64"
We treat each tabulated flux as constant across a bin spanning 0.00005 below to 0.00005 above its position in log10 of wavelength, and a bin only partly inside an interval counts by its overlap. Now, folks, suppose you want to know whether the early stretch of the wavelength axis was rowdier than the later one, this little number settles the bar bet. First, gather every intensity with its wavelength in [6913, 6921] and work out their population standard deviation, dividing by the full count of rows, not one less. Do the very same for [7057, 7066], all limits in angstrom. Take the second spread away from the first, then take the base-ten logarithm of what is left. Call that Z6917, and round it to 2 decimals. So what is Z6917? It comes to -0.94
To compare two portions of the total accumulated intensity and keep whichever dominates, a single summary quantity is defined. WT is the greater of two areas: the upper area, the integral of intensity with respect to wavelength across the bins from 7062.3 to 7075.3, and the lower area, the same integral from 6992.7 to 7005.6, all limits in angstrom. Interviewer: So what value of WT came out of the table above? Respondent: 167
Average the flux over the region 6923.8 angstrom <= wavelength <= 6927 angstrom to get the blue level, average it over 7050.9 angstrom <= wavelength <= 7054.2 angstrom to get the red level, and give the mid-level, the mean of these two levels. 12.56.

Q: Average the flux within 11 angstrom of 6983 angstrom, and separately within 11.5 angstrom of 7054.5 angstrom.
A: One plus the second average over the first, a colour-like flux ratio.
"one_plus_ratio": 2.01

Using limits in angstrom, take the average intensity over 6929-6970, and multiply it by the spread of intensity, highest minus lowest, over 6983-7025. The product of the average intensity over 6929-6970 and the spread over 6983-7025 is 20.3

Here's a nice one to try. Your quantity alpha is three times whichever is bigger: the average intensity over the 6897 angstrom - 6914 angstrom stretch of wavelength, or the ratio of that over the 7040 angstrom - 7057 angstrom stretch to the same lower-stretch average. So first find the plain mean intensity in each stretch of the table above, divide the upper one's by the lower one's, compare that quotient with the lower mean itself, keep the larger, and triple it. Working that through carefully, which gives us 37.6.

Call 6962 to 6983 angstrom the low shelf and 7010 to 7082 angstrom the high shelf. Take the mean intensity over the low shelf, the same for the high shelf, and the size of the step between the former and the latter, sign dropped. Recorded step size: 0.22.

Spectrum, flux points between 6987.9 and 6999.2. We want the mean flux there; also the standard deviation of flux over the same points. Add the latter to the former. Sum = 13.0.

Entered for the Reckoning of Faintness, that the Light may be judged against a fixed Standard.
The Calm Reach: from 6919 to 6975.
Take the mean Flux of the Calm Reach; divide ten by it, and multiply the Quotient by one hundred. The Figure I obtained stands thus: 78.1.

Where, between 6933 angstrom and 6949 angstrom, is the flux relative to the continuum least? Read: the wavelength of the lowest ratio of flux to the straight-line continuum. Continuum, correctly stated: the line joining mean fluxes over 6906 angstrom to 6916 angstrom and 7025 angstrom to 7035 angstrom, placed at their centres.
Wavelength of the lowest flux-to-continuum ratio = 6937.41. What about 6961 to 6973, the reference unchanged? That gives 6969.43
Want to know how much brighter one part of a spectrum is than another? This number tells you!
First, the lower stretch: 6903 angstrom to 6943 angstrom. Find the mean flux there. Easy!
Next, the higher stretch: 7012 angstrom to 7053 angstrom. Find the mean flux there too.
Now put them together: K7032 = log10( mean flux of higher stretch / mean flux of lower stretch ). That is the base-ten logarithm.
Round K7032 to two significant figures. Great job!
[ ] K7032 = 0.0060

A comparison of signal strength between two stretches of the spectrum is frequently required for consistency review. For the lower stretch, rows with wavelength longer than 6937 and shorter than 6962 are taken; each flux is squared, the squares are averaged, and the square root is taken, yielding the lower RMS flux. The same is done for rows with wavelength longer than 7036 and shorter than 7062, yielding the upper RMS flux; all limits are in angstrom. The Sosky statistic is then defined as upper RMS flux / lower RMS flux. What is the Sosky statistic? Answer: 1.00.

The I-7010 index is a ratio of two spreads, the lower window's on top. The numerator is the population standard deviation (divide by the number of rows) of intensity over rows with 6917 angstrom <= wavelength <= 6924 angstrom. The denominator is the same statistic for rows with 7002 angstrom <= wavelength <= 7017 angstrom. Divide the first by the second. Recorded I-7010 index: 1.0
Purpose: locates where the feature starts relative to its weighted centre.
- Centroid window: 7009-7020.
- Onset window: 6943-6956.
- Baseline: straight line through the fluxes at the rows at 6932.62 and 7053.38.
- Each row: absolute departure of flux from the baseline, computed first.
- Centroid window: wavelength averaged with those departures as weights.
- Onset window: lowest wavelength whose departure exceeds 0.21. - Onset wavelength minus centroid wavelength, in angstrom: -70.0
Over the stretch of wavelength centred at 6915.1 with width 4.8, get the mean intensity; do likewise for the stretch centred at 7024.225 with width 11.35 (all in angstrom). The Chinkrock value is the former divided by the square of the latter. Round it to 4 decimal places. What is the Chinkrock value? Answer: 0.0781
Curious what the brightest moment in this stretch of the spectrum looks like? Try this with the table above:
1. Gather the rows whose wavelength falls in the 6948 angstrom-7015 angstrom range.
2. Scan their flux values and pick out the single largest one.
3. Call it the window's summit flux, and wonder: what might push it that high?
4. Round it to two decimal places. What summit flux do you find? 13.94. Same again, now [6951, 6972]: 13.84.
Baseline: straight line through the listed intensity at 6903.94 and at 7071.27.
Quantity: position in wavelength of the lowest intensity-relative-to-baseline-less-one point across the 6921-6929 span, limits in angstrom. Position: 6923.05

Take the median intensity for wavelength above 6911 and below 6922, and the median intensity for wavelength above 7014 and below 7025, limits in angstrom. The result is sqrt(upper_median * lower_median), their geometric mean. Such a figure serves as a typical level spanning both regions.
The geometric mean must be 12.6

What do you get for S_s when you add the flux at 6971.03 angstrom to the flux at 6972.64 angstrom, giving 25.4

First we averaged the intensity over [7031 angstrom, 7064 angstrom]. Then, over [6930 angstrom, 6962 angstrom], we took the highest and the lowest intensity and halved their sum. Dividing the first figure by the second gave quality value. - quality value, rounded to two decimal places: 0.99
